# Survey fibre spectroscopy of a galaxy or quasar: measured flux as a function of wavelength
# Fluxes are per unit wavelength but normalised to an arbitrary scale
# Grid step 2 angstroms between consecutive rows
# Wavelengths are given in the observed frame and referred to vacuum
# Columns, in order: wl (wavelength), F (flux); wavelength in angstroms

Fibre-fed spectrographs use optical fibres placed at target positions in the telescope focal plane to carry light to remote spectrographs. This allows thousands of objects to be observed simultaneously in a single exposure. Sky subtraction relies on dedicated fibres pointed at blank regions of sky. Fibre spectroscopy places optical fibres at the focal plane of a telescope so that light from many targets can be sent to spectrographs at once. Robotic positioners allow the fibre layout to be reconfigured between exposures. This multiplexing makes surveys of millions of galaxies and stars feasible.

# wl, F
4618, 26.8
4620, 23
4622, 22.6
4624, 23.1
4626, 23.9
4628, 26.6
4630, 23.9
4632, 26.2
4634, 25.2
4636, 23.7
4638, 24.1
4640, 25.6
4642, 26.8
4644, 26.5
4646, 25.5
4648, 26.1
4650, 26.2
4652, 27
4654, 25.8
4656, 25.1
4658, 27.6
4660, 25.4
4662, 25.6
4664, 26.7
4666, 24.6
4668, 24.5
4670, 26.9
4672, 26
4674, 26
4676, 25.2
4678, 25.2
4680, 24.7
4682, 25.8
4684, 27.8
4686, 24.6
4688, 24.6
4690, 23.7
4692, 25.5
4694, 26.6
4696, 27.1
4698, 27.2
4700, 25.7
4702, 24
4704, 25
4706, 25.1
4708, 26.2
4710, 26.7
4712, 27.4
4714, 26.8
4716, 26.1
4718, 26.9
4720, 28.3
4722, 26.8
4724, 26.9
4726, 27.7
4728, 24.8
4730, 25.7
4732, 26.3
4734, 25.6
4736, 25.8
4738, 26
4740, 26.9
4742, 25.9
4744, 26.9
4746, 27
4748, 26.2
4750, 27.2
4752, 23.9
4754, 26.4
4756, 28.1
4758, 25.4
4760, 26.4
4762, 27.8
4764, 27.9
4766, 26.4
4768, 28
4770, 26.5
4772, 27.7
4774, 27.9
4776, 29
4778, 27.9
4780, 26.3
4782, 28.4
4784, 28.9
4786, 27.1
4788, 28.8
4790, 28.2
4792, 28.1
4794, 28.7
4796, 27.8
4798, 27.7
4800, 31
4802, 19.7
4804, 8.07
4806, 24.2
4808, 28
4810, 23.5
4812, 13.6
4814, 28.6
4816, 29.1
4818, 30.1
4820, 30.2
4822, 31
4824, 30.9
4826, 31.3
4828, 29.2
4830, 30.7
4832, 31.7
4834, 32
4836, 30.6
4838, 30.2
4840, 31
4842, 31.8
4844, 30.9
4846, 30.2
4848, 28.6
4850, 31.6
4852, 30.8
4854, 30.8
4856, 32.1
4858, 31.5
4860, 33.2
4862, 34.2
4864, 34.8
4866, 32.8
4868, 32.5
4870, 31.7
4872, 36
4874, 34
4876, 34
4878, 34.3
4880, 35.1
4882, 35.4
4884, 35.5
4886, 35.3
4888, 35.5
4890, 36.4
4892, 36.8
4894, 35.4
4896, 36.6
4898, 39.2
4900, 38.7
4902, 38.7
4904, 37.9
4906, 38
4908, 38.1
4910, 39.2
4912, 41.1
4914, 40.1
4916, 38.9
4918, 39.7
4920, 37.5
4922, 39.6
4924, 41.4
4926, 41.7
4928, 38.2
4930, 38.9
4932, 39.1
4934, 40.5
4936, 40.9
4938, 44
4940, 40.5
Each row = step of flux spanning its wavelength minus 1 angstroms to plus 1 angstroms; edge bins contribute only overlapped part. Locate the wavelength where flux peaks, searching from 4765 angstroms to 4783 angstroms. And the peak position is 4776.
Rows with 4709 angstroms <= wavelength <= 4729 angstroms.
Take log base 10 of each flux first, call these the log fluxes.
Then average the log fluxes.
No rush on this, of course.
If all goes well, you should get 1.43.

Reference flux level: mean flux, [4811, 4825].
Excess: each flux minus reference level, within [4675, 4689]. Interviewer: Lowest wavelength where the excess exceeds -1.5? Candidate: 4684 angstroms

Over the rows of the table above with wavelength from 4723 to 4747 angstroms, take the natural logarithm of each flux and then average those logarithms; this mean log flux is 3.27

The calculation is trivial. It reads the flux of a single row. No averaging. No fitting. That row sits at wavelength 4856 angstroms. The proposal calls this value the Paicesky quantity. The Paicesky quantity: 32.1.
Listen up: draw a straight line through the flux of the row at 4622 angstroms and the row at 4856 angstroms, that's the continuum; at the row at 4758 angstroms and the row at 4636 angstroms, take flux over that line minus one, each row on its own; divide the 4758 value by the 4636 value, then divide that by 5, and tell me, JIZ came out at -0.84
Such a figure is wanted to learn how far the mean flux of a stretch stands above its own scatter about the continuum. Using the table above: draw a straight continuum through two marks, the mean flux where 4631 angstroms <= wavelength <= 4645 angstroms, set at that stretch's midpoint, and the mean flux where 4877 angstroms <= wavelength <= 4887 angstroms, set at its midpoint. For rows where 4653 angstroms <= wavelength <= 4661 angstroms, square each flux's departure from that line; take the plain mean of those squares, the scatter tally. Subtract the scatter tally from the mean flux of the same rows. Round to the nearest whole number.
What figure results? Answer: 25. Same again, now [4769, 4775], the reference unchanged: 16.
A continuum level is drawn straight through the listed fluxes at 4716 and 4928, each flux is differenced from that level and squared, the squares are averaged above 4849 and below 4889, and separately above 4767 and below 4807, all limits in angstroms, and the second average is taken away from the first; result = -36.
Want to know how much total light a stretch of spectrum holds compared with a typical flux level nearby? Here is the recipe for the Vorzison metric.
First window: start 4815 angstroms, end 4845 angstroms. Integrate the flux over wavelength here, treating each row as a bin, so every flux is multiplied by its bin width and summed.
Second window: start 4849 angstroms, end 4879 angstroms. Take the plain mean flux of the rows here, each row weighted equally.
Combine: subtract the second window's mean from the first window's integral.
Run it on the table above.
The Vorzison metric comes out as 888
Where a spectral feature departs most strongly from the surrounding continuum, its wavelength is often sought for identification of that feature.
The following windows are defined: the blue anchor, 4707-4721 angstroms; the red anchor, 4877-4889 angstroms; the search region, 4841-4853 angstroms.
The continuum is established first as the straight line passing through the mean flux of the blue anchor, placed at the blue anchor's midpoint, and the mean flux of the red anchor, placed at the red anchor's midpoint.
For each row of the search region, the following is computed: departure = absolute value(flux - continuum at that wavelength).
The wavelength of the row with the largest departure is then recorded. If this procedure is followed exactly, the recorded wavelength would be 4848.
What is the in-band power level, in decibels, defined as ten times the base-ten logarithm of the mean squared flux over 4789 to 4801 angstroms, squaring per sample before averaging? 29.1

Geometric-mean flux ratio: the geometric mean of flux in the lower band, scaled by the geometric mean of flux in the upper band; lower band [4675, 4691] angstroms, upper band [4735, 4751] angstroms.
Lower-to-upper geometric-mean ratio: 0.95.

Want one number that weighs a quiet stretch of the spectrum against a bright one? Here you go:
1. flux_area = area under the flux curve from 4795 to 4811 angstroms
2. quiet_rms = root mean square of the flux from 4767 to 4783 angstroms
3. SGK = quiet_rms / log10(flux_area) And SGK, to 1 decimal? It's 10.7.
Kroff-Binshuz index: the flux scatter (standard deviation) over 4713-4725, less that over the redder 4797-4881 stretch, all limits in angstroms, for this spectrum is -4.6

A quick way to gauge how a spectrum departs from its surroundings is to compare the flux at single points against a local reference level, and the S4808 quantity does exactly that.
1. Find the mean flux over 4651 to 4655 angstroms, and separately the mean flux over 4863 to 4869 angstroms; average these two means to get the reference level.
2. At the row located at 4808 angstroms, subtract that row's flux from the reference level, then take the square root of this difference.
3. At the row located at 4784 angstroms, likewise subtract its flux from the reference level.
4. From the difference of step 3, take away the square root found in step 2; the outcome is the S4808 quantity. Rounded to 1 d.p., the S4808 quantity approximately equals -0.4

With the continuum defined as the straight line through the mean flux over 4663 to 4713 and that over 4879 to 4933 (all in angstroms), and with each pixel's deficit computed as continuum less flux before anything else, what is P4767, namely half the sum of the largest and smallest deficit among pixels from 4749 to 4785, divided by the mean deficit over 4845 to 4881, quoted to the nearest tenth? 1.2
